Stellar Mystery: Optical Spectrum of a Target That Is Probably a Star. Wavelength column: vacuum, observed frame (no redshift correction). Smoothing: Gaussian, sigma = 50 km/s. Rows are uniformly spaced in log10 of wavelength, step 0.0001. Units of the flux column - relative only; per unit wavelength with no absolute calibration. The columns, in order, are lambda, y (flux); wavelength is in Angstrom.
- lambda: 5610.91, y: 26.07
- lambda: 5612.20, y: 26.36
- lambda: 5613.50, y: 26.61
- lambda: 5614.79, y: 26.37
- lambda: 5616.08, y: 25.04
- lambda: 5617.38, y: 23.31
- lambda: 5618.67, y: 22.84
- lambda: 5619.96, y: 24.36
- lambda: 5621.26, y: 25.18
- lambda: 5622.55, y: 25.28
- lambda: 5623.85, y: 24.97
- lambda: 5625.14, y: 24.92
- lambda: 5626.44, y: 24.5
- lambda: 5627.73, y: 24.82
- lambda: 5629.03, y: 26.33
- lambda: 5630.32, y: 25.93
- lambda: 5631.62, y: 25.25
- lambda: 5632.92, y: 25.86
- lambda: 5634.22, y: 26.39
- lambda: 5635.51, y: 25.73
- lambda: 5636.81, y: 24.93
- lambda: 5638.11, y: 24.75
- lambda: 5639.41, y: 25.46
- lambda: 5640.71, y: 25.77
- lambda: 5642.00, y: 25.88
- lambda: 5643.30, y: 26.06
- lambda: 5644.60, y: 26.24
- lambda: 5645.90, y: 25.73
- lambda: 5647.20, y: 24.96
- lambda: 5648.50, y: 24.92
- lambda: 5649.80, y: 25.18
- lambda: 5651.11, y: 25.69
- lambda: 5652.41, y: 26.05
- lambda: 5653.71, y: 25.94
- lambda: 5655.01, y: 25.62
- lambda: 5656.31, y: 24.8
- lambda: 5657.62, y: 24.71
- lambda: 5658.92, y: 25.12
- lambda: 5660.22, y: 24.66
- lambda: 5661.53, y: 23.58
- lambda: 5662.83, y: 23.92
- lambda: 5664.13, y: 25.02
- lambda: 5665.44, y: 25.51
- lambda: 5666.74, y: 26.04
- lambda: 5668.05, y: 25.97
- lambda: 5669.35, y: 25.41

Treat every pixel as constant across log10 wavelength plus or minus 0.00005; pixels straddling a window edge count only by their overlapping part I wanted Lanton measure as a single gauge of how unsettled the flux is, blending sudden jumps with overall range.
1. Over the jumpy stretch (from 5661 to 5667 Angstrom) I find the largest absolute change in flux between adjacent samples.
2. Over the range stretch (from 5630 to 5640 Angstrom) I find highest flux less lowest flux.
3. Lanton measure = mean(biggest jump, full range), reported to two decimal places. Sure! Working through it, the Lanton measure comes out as 1.37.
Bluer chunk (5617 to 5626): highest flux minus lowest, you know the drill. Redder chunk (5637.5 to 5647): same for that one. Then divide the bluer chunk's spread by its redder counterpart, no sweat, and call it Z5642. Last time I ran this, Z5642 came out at 1.6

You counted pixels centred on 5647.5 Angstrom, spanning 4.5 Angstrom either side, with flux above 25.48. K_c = 4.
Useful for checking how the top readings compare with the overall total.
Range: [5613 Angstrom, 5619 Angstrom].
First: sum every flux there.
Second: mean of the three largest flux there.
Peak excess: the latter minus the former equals -98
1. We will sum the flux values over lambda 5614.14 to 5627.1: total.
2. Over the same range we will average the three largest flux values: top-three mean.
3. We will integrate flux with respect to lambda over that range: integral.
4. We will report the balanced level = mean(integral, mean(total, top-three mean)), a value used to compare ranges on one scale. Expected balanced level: 228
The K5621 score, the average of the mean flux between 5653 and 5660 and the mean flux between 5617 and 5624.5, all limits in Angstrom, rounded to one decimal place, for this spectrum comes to 24.8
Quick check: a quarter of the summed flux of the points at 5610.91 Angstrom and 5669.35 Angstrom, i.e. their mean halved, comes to 12.87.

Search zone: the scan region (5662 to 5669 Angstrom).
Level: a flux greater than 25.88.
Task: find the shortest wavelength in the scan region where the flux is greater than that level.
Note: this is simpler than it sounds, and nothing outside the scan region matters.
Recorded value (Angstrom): 5666.74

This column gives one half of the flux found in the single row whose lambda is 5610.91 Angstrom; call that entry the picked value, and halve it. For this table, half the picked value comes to 13.0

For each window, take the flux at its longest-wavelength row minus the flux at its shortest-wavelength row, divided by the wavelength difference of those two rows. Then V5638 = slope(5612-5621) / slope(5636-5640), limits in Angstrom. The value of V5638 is -1.3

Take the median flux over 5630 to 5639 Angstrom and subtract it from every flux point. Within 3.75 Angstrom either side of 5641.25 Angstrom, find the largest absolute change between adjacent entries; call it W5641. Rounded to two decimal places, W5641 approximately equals 0.71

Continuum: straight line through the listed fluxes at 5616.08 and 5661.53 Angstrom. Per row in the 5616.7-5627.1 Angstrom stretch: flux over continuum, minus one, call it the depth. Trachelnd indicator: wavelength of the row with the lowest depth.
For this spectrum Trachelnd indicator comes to 5618.67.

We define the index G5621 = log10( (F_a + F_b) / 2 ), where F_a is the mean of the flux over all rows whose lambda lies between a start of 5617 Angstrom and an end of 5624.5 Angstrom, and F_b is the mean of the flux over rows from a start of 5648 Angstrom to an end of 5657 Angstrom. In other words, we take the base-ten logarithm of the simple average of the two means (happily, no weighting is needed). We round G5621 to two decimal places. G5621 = 1.40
